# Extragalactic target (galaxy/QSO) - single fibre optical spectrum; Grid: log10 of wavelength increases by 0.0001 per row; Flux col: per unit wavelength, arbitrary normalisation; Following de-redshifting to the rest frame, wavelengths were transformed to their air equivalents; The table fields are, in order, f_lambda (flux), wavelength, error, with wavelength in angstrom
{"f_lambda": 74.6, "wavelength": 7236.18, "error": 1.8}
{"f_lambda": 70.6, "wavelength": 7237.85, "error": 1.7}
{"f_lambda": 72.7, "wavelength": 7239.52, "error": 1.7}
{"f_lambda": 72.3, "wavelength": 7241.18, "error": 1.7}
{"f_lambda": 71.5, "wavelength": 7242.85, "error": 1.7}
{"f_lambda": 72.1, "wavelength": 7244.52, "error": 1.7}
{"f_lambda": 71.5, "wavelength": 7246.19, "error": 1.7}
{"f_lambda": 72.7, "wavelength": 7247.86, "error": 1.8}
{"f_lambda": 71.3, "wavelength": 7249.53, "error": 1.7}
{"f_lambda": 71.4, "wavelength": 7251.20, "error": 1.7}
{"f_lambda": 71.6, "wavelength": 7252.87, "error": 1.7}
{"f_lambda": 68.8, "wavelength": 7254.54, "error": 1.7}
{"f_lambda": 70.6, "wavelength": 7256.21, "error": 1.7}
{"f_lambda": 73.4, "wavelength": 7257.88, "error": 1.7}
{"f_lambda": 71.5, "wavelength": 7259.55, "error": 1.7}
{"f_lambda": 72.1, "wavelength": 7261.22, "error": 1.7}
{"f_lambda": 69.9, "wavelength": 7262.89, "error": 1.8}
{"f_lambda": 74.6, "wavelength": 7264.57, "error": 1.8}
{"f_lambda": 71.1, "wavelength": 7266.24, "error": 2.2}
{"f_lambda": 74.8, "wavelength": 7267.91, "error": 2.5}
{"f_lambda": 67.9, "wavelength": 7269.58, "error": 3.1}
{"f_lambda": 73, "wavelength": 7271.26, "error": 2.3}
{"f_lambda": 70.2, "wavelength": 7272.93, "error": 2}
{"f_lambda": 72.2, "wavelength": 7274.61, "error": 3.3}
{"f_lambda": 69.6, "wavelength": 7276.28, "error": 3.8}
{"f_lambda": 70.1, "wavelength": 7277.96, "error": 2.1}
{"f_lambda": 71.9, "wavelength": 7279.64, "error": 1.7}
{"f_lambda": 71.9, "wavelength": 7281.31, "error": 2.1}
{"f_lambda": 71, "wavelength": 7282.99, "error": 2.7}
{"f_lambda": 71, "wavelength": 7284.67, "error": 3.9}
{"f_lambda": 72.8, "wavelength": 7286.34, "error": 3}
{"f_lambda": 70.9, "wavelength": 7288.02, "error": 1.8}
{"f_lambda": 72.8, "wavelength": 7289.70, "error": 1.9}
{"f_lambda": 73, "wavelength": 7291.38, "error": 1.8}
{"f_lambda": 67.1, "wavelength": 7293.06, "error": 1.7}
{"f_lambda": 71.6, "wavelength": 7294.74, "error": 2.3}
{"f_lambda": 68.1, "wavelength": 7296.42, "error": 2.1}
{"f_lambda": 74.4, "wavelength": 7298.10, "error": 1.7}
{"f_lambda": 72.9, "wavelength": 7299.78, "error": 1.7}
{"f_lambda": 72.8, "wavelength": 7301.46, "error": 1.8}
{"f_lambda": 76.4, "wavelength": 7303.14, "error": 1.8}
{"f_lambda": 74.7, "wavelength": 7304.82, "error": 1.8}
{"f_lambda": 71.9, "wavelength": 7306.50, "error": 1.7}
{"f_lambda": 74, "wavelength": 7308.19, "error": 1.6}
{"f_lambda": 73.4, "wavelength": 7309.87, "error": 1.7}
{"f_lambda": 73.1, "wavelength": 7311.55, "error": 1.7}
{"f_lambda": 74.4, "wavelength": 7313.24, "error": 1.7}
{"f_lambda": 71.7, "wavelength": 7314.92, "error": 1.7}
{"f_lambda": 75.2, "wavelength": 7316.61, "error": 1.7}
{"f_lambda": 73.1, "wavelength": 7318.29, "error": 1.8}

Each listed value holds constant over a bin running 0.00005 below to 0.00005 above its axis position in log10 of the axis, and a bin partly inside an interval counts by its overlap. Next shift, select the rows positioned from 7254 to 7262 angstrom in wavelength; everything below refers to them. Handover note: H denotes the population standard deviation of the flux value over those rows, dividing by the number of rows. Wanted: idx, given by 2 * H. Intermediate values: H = 1.54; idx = 3.1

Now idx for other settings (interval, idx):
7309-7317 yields 2.4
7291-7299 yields 5.6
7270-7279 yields 2.7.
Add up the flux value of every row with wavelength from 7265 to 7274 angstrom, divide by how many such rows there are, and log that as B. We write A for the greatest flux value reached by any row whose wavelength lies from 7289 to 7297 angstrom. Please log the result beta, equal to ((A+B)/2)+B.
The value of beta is 144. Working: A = 73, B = 71.4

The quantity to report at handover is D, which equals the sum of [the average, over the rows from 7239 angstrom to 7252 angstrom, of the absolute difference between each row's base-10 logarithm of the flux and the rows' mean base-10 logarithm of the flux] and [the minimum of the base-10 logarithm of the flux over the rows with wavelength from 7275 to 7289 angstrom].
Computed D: 1.85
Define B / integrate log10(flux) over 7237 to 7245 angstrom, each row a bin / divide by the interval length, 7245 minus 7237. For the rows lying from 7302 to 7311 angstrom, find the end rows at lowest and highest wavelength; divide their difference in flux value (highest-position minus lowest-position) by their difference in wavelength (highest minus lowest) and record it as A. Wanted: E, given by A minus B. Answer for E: -2.3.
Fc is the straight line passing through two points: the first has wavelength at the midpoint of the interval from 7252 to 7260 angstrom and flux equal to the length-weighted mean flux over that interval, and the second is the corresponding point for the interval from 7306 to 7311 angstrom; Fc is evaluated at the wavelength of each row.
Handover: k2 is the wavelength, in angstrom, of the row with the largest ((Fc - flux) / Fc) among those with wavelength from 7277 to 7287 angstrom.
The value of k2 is 7277.96 angstrom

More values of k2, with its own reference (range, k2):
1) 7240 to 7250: 7249.53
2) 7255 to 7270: 7269.58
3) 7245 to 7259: 7254.54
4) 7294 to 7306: 7296.42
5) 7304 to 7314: 7306.50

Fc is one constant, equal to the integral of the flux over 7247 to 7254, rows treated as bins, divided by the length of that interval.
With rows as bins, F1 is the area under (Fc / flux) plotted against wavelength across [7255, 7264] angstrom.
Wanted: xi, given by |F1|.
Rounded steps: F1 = 9.02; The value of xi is 9.02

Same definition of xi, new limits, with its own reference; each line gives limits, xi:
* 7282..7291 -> 8.98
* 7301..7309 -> 7.74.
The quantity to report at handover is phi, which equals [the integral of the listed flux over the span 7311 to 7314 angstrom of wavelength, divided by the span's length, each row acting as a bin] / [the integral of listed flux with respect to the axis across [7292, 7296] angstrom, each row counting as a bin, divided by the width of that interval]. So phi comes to 1.06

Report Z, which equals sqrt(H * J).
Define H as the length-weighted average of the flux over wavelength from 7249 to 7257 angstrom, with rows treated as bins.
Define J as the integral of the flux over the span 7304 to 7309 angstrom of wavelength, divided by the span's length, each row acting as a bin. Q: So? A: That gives 72.1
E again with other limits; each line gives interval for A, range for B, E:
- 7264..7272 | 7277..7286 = -2.1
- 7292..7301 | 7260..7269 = -1.0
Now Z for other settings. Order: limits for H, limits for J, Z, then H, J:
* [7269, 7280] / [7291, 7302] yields 71.0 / 70.65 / 71.3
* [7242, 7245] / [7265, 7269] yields 72.3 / 71.66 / 73.0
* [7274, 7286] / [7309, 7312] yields 72.3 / 71.18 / 73.4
